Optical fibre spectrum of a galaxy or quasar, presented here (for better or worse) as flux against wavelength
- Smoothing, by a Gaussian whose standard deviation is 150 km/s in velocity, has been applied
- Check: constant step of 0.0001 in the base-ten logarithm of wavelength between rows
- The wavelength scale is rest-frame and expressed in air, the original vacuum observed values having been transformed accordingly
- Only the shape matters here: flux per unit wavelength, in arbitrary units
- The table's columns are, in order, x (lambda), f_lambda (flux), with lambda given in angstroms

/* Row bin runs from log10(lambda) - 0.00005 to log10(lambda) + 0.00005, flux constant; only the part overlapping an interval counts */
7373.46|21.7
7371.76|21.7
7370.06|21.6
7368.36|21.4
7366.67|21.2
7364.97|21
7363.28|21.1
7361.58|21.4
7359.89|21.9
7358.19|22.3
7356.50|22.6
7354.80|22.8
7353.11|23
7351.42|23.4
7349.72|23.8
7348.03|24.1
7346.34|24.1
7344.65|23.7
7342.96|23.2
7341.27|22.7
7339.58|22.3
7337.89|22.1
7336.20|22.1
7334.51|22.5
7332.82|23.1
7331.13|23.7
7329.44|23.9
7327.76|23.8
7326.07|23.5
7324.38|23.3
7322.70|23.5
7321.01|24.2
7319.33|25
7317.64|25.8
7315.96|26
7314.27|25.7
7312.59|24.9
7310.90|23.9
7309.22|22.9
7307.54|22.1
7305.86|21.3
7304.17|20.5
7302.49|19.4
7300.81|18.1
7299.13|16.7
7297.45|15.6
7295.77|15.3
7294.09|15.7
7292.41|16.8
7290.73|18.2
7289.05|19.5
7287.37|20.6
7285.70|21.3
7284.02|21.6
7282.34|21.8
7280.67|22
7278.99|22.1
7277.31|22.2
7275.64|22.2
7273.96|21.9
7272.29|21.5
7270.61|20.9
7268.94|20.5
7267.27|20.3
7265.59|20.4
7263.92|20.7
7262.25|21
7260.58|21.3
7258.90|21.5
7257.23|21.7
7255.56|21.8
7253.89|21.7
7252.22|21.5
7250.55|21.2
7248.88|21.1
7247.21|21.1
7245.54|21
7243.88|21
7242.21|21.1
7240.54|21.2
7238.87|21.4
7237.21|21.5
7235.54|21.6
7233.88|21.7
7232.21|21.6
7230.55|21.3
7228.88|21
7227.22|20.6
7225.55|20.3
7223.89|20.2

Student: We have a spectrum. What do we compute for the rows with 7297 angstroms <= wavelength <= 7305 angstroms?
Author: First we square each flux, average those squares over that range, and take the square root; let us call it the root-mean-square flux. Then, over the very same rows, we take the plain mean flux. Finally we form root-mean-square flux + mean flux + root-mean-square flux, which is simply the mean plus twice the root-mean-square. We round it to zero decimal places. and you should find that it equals 54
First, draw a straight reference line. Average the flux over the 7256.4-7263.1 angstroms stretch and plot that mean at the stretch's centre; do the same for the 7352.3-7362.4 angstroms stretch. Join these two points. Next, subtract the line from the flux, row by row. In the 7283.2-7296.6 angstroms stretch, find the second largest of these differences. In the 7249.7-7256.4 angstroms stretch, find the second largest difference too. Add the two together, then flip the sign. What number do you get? -0.1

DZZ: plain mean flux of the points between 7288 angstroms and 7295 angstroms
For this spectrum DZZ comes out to 18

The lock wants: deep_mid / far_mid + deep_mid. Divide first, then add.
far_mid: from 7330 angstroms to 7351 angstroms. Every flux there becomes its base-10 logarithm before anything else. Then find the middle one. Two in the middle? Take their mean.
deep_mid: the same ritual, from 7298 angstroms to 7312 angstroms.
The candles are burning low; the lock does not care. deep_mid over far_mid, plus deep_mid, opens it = 2.29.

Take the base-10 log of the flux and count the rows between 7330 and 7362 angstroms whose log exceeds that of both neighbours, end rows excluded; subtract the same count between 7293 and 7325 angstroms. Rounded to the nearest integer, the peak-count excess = -1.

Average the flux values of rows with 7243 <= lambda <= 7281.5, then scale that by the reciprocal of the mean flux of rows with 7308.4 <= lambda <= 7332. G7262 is 0.88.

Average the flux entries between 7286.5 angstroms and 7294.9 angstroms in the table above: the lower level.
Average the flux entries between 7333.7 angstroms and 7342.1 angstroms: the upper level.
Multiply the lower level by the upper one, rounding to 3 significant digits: 406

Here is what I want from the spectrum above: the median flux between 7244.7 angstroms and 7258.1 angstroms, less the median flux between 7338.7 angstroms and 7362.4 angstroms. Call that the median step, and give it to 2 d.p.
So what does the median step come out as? -1.55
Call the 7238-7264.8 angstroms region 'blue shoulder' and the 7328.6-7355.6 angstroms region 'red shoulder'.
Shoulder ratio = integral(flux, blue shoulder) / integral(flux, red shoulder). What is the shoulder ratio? 0.91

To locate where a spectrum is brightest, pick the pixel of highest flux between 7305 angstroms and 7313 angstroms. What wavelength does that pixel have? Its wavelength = 7312.59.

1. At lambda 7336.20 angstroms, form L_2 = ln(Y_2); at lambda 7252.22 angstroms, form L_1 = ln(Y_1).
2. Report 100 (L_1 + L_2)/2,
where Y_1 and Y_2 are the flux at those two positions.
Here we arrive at 308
